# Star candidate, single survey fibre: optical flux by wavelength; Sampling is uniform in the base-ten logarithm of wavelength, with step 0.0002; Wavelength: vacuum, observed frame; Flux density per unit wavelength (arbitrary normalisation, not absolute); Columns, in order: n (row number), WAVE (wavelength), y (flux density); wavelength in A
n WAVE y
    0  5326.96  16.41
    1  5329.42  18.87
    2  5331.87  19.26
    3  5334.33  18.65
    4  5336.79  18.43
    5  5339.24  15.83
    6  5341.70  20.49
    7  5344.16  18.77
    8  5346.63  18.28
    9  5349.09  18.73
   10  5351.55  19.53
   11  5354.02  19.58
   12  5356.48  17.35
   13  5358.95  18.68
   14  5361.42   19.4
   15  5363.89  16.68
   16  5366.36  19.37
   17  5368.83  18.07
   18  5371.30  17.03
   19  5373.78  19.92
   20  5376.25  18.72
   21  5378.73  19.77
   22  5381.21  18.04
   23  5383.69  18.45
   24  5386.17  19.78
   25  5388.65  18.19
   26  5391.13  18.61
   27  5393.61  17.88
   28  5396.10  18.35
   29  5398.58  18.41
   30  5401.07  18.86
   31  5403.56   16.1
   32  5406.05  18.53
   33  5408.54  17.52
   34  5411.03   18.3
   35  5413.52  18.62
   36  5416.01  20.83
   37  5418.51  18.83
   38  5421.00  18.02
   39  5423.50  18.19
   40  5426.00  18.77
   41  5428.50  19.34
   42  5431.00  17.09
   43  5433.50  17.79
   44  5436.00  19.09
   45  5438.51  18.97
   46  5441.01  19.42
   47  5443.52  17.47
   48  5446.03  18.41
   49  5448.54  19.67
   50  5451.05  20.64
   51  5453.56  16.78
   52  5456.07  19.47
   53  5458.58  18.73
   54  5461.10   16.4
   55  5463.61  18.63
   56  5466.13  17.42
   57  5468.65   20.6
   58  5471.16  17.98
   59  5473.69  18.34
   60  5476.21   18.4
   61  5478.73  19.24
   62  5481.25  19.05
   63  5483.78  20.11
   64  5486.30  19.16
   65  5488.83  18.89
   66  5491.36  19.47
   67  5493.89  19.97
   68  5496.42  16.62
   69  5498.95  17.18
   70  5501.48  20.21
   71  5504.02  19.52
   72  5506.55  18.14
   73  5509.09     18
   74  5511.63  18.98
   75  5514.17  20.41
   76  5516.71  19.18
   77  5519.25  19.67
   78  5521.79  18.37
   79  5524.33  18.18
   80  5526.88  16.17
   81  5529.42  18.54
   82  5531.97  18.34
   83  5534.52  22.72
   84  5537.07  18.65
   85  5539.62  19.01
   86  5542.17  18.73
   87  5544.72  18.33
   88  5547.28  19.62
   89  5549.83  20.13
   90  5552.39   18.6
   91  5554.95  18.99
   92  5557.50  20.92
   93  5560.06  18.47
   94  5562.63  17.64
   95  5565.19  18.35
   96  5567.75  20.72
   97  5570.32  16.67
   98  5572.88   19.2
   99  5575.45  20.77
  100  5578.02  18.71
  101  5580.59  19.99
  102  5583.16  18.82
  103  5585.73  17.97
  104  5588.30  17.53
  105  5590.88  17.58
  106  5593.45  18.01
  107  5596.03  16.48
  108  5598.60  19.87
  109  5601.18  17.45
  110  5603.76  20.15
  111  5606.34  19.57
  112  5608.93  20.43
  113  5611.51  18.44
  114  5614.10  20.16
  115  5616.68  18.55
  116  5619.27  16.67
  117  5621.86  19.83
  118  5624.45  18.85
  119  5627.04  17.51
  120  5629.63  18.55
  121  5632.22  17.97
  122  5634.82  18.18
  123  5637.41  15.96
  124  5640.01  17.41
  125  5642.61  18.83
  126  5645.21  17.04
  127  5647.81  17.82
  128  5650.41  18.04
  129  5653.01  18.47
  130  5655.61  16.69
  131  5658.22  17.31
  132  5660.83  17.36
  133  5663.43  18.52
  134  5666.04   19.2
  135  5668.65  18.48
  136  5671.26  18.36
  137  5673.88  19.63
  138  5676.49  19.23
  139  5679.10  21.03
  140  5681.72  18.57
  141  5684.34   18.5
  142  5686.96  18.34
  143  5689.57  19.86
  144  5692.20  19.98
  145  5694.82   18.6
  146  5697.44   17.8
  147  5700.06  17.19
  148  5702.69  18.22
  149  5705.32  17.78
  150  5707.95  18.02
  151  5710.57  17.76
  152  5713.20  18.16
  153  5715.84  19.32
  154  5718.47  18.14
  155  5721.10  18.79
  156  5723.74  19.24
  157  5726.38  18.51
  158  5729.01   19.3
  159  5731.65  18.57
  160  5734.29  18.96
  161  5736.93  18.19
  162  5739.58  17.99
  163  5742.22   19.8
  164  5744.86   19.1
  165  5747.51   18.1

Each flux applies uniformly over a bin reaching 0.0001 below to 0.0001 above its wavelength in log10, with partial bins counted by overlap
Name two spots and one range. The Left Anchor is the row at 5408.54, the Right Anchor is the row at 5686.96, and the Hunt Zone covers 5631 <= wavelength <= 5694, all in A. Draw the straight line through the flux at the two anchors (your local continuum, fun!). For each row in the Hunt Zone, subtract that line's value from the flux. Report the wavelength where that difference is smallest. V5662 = 5637.41 A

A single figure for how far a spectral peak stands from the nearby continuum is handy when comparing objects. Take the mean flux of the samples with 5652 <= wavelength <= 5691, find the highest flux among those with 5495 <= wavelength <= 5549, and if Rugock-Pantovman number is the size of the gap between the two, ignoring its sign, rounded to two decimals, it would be 4.08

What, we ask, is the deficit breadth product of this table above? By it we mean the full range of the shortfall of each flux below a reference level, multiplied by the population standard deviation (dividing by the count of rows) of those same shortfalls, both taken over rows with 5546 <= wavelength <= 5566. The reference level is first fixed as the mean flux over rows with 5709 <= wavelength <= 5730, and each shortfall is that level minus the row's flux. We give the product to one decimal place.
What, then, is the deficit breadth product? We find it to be 3.3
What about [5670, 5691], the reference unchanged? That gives 2.4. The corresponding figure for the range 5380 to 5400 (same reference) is 1.0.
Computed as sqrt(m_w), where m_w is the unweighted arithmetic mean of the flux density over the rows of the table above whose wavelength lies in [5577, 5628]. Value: 4.32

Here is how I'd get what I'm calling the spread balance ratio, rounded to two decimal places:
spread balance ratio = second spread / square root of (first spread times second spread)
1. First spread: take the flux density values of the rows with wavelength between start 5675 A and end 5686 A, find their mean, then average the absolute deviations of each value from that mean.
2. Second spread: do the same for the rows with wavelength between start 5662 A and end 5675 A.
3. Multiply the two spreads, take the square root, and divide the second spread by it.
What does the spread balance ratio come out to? 0.74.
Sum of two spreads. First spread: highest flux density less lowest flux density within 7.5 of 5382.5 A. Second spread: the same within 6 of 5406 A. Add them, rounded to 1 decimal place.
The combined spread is 4.5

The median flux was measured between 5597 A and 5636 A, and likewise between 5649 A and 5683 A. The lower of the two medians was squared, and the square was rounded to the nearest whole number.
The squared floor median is 342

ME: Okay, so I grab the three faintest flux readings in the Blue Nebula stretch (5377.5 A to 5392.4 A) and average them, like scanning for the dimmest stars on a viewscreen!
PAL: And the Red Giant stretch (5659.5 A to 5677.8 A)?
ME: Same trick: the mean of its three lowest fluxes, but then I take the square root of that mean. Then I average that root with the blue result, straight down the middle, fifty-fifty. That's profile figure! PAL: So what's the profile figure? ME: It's 11.2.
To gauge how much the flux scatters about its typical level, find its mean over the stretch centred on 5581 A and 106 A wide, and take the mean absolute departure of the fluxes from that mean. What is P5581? 0.99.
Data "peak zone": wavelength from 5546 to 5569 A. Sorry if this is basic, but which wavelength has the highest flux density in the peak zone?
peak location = 5557.50 A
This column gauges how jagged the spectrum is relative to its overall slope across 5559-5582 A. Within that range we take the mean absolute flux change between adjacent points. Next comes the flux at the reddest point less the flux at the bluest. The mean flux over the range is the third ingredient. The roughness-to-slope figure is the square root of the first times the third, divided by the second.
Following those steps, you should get 4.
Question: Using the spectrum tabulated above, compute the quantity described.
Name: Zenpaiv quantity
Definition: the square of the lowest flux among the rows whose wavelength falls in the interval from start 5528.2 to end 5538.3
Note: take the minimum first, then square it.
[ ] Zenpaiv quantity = 336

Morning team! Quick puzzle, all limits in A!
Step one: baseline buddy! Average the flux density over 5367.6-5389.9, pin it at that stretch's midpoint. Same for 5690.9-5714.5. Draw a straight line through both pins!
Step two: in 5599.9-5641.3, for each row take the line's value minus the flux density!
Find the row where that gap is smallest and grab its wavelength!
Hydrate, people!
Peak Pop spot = 5608.93 A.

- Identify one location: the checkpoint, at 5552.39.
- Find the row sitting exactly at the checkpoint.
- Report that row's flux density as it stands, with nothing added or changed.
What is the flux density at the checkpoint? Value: 18.6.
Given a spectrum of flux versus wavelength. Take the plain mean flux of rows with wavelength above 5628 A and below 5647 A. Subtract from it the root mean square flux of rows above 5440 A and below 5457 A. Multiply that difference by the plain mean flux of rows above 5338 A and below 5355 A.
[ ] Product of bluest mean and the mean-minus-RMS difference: -22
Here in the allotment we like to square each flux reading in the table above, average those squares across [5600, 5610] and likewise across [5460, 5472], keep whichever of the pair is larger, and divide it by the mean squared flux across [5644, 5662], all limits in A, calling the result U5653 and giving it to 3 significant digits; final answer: 1.23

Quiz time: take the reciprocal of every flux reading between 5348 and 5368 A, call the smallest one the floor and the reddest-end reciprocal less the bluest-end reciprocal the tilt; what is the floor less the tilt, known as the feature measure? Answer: 0.053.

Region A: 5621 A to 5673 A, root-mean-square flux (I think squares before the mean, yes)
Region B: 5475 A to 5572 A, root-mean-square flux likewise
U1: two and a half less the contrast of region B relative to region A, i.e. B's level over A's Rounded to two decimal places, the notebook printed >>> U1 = 1.45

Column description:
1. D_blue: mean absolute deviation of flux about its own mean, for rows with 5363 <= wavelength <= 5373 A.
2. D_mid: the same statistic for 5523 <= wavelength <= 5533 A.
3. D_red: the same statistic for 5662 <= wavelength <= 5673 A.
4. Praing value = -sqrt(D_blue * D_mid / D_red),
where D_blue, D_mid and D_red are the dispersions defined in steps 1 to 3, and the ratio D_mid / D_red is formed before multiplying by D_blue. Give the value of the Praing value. -1.65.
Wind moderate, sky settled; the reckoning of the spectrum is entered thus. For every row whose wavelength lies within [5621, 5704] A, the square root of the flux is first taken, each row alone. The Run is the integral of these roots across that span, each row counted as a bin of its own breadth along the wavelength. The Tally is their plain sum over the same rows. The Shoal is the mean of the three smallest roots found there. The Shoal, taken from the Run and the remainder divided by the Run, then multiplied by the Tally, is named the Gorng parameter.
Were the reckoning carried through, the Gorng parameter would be 135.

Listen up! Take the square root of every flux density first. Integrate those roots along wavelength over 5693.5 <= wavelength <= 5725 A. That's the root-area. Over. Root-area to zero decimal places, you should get 135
